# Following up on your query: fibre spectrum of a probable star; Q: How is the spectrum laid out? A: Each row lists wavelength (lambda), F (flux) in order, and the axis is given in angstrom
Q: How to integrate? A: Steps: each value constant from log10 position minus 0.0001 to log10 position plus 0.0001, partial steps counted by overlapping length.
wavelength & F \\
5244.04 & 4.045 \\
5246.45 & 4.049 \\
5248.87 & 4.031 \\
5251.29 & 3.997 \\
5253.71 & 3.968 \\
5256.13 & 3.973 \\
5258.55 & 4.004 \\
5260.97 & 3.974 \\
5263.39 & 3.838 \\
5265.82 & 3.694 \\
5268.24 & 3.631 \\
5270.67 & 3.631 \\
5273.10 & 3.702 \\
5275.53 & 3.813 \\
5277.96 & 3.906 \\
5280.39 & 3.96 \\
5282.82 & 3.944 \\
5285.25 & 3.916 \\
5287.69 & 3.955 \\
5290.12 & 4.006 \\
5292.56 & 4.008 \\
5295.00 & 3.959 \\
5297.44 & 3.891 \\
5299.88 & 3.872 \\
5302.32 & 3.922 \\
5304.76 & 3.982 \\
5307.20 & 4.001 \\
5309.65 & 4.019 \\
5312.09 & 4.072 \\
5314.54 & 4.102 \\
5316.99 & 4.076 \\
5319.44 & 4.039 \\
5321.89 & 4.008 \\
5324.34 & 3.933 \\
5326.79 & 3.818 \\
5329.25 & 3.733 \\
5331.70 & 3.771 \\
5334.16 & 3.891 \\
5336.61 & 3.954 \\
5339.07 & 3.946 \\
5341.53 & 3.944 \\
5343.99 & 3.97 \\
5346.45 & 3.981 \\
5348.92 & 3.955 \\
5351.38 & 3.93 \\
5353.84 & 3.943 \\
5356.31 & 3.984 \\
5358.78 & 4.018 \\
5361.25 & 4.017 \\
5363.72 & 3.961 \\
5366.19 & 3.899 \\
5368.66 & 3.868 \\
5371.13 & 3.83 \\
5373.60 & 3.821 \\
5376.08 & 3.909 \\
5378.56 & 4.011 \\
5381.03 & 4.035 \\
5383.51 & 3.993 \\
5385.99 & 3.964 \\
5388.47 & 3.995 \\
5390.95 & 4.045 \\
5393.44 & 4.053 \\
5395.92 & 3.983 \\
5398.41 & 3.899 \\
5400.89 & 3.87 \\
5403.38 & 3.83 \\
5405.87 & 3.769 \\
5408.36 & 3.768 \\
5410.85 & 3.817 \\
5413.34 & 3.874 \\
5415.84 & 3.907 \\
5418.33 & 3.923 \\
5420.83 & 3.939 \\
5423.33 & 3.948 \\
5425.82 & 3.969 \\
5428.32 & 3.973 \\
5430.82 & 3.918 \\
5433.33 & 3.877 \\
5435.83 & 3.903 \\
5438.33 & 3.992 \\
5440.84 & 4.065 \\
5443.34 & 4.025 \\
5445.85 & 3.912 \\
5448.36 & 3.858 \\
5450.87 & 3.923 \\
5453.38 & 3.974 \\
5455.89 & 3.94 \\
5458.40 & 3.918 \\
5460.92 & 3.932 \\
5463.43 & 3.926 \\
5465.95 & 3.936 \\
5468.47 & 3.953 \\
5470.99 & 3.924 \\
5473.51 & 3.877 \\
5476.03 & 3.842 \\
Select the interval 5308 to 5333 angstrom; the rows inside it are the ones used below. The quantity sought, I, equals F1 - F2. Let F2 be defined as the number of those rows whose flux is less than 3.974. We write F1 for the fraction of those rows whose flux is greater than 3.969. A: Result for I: -3.4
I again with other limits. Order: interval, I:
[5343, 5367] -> -5.5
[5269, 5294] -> -7.8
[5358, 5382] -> -5.6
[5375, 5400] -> -2.3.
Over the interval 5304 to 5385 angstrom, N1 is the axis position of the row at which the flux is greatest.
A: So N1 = 5314.54 angstrom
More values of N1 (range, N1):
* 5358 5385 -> 5381.03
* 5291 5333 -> 5314.54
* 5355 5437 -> 5393.44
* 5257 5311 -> 5309.65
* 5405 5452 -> 5440.84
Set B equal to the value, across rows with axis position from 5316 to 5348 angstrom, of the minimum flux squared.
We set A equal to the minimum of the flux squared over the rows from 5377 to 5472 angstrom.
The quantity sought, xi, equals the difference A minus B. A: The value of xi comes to 0.3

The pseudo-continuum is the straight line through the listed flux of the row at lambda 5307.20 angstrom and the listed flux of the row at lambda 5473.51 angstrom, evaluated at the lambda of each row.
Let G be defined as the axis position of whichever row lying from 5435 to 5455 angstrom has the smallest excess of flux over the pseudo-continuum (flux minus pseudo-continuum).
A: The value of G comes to 5448.36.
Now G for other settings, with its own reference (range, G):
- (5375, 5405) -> 5403.38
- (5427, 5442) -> 5433.33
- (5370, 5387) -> 5373.60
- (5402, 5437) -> 5405.87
